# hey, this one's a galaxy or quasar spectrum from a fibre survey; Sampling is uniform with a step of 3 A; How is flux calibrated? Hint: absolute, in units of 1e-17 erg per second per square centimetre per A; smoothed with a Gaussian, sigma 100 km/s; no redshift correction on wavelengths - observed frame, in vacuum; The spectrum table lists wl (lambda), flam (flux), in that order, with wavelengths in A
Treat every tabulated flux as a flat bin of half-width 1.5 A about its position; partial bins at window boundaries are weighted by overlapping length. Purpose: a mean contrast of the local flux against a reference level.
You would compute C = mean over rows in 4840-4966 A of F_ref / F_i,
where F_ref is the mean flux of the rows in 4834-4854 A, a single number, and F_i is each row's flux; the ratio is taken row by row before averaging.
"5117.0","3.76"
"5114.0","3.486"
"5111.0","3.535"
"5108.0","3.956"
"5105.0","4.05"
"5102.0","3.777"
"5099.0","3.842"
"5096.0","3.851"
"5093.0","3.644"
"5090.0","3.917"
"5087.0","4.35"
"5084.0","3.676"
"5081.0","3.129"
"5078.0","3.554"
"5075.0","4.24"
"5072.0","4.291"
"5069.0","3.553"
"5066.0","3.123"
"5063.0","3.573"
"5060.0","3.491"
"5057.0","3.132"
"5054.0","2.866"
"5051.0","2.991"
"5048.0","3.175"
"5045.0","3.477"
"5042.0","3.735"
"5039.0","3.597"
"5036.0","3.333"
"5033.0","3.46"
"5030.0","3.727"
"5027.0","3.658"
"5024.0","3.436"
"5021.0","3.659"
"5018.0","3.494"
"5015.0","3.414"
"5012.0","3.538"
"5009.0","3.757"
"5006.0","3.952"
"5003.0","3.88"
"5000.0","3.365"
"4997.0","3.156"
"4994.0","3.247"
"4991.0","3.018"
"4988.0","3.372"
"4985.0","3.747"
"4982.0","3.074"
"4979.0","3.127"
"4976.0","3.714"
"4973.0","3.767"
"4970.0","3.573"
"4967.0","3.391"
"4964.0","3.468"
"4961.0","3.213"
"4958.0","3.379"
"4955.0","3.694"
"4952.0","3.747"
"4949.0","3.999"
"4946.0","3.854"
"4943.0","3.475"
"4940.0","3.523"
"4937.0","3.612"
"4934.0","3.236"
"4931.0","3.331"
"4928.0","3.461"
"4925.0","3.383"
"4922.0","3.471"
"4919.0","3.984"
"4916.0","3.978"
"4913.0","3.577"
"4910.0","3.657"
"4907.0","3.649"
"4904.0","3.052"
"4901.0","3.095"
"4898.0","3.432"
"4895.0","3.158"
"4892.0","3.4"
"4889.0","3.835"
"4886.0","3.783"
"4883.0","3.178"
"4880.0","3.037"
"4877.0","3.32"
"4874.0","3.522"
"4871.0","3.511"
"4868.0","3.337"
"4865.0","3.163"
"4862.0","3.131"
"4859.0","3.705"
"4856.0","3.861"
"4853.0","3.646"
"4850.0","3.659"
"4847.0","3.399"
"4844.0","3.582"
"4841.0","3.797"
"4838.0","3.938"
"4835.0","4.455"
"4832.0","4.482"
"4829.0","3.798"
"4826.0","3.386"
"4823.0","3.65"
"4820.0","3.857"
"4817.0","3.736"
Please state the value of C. 1.08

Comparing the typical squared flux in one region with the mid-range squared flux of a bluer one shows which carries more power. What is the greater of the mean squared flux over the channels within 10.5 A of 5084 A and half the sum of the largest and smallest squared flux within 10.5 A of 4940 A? 14.5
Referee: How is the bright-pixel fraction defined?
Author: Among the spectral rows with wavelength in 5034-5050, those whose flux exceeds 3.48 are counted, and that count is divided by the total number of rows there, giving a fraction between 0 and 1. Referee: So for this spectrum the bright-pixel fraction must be 0.40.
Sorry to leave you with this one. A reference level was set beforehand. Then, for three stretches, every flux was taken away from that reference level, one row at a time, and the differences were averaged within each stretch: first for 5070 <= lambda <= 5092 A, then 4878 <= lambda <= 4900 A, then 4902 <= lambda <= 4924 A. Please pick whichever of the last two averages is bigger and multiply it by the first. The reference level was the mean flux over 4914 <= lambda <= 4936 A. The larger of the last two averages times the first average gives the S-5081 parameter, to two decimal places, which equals -0.05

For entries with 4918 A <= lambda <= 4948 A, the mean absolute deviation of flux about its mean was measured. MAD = 0.17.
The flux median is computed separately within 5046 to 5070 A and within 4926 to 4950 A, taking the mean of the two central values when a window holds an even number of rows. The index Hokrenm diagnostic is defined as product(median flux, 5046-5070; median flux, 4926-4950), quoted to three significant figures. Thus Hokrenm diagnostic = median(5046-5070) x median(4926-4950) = 11.0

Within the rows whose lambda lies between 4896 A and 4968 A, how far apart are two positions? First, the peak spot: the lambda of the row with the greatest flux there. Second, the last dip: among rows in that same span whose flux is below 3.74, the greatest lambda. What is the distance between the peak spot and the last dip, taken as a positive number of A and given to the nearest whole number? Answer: 18 A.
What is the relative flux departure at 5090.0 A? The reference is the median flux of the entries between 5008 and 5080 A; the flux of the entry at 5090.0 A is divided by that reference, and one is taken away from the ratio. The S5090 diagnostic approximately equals 0.11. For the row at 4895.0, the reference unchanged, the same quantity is -0.10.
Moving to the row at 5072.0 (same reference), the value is 0.22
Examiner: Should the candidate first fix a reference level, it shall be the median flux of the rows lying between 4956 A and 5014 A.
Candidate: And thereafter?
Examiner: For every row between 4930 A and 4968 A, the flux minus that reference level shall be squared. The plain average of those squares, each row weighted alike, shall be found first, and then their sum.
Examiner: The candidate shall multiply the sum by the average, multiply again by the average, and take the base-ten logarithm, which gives -2.3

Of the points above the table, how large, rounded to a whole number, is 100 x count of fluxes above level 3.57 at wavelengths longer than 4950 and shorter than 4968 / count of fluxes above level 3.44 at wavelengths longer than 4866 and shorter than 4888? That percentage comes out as 67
